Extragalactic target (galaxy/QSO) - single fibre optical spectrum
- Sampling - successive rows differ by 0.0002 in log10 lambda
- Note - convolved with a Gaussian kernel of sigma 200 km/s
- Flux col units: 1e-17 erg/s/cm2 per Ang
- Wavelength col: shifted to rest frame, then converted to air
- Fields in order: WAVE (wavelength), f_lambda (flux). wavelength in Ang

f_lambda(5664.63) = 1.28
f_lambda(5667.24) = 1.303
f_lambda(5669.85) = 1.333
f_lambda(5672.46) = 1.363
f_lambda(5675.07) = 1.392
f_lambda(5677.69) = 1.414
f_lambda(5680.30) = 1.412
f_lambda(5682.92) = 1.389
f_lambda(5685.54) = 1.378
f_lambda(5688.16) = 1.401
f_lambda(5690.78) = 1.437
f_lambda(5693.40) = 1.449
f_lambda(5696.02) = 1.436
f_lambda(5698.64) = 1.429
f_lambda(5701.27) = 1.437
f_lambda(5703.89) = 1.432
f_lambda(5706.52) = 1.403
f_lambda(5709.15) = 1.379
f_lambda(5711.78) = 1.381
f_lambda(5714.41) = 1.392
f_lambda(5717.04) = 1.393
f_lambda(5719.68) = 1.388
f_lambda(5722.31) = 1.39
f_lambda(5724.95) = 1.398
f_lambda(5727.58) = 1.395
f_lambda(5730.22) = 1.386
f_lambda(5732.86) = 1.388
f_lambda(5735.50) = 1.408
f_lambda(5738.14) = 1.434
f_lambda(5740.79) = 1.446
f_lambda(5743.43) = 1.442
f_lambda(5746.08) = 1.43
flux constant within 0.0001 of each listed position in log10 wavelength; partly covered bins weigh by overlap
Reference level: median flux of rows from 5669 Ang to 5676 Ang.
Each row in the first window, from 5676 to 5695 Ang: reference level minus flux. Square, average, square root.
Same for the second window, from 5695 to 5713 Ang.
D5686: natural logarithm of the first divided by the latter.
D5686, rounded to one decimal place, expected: 0.0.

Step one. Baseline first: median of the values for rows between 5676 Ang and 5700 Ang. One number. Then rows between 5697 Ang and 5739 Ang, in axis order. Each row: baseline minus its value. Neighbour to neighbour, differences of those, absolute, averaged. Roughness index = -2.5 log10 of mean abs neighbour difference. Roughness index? 4.96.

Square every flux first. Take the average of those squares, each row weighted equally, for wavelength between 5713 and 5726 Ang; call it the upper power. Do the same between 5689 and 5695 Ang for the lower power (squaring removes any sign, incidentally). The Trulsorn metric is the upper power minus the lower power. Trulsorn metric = -0.14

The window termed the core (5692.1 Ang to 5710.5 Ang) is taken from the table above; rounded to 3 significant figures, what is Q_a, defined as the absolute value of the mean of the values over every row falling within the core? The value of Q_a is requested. 1.42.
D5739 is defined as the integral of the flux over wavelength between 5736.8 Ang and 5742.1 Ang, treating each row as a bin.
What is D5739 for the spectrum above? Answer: 7.6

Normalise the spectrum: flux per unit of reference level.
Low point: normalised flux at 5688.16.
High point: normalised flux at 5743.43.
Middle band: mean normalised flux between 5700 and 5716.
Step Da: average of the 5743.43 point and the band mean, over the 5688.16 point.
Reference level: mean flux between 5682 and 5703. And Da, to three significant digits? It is 1.02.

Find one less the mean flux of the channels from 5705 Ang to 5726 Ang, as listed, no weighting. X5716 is -0.390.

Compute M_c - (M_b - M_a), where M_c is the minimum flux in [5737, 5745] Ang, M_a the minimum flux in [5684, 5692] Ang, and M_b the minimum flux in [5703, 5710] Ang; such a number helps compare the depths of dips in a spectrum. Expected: 1.43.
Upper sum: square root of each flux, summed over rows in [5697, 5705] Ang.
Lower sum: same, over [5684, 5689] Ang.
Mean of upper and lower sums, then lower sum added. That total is 5.3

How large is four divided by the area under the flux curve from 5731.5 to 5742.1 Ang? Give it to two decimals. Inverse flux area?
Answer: 0.27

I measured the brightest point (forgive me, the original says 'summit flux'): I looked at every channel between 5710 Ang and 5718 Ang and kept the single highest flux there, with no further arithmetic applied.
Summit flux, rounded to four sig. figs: 1.393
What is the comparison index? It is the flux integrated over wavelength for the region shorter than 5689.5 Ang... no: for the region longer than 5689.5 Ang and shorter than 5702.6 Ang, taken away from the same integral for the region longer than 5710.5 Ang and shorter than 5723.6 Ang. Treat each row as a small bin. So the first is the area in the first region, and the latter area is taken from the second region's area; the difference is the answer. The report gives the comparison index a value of -0.6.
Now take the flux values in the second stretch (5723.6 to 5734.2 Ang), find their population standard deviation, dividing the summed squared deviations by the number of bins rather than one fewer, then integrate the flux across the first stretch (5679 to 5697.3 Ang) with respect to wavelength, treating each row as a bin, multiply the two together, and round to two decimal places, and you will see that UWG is 0.13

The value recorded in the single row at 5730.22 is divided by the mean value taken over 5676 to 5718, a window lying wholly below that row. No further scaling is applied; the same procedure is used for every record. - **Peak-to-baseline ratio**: 0.98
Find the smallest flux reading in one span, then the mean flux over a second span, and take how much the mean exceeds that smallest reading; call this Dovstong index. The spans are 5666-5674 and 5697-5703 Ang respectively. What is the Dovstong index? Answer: 0.13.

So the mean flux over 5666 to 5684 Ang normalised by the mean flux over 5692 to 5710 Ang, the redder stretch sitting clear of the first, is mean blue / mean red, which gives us 0.96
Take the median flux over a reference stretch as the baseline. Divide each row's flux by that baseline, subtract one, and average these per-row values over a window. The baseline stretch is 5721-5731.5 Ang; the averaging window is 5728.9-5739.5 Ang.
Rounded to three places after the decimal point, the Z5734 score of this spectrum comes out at 0.008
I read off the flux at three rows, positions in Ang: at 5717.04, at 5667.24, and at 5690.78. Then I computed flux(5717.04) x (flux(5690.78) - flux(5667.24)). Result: 0.19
